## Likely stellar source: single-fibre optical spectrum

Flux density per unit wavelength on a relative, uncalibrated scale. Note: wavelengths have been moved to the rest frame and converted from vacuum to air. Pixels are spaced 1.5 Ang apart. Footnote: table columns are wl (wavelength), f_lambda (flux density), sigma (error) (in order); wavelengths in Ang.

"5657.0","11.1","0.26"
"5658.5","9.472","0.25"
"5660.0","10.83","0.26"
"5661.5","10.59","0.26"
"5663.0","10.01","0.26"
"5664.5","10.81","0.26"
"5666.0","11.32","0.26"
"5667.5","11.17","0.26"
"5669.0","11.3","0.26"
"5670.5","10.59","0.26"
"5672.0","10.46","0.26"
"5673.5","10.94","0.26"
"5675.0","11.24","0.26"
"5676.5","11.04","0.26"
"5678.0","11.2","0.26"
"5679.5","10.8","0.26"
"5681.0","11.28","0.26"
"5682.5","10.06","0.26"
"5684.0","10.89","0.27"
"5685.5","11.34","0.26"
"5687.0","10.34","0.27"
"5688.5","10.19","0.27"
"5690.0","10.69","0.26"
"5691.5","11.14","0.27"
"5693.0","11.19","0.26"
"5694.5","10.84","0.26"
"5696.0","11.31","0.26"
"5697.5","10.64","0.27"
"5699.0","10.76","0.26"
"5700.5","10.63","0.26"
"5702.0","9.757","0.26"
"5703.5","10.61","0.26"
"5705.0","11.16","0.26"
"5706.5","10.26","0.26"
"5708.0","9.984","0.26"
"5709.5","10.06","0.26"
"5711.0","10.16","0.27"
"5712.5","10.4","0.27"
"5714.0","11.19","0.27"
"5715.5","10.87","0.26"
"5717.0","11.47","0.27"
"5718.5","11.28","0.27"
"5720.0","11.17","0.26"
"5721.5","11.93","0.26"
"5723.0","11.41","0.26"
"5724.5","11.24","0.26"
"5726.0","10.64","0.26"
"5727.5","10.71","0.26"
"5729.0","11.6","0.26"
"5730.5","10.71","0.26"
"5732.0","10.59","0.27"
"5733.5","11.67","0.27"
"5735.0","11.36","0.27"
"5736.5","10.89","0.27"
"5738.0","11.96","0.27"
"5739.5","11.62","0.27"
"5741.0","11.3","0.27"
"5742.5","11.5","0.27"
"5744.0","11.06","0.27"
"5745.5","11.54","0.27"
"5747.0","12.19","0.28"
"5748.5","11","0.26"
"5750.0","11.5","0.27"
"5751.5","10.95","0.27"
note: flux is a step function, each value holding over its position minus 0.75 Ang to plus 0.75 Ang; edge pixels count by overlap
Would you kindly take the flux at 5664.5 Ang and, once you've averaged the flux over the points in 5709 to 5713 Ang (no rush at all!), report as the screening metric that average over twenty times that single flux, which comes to 0.0472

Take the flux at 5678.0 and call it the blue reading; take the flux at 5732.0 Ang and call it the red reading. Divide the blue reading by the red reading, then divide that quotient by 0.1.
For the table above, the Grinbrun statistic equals 10.6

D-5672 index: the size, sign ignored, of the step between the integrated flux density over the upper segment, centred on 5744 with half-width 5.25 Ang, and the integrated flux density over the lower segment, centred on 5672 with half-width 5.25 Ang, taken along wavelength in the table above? 5.2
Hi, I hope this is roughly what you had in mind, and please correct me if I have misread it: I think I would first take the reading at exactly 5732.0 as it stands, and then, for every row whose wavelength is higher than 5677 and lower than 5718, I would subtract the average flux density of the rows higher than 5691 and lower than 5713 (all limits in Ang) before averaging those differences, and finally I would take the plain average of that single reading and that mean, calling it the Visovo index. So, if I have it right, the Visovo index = 5.4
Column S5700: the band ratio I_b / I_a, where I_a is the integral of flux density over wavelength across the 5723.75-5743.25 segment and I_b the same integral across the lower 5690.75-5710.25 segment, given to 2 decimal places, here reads 0.95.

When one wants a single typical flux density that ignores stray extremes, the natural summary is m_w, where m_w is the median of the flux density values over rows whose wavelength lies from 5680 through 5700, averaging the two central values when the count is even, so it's 10.8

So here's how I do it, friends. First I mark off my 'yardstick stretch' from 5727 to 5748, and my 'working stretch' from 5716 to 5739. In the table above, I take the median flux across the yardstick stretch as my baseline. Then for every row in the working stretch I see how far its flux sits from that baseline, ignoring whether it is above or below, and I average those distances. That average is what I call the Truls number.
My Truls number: 0.39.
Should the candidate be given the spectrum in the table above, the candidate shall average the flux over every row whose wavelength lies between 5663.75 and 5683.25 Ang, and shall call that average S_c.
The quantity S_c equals 10.9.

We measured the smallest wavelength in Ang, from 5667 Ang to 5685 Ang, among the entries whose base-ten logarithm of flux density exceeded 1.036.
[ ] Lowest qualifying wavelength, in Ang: 5667.5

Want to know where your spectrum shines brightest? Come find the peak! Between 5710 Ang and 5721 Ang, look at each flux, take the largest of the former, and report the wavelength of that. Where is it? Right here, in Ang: 5717.0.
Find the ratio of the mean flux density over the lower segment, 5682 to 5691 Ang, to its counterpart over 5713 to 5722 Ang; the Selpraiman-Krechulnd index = 0.94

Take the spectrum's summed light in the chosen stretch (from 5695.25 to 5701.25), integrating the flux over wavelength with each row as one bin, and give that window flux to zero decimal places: 65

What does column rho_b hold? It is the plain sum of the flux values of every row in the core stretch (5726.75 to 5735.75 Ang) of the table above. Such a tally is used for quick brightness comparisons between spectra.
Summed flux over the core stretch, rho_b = 66.6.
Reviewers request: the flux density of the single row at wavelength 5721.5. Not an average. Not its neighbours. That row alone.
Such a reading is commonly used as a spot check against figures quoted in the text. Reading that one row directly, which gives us 11.93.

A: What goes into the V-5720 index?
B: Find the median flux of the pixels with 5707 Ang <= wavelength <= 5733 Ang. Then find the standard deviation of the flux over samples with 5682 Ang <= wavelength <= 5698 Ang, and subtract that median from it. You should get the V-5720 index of -10.4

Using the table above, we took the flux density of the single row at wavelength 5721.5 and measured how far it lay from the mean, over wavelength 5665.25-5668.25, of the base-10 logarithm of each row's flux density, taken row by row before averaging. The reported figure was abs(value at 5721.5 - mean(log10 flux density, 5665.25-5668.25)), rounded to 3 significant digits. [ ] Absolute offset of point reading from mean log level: 10.9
